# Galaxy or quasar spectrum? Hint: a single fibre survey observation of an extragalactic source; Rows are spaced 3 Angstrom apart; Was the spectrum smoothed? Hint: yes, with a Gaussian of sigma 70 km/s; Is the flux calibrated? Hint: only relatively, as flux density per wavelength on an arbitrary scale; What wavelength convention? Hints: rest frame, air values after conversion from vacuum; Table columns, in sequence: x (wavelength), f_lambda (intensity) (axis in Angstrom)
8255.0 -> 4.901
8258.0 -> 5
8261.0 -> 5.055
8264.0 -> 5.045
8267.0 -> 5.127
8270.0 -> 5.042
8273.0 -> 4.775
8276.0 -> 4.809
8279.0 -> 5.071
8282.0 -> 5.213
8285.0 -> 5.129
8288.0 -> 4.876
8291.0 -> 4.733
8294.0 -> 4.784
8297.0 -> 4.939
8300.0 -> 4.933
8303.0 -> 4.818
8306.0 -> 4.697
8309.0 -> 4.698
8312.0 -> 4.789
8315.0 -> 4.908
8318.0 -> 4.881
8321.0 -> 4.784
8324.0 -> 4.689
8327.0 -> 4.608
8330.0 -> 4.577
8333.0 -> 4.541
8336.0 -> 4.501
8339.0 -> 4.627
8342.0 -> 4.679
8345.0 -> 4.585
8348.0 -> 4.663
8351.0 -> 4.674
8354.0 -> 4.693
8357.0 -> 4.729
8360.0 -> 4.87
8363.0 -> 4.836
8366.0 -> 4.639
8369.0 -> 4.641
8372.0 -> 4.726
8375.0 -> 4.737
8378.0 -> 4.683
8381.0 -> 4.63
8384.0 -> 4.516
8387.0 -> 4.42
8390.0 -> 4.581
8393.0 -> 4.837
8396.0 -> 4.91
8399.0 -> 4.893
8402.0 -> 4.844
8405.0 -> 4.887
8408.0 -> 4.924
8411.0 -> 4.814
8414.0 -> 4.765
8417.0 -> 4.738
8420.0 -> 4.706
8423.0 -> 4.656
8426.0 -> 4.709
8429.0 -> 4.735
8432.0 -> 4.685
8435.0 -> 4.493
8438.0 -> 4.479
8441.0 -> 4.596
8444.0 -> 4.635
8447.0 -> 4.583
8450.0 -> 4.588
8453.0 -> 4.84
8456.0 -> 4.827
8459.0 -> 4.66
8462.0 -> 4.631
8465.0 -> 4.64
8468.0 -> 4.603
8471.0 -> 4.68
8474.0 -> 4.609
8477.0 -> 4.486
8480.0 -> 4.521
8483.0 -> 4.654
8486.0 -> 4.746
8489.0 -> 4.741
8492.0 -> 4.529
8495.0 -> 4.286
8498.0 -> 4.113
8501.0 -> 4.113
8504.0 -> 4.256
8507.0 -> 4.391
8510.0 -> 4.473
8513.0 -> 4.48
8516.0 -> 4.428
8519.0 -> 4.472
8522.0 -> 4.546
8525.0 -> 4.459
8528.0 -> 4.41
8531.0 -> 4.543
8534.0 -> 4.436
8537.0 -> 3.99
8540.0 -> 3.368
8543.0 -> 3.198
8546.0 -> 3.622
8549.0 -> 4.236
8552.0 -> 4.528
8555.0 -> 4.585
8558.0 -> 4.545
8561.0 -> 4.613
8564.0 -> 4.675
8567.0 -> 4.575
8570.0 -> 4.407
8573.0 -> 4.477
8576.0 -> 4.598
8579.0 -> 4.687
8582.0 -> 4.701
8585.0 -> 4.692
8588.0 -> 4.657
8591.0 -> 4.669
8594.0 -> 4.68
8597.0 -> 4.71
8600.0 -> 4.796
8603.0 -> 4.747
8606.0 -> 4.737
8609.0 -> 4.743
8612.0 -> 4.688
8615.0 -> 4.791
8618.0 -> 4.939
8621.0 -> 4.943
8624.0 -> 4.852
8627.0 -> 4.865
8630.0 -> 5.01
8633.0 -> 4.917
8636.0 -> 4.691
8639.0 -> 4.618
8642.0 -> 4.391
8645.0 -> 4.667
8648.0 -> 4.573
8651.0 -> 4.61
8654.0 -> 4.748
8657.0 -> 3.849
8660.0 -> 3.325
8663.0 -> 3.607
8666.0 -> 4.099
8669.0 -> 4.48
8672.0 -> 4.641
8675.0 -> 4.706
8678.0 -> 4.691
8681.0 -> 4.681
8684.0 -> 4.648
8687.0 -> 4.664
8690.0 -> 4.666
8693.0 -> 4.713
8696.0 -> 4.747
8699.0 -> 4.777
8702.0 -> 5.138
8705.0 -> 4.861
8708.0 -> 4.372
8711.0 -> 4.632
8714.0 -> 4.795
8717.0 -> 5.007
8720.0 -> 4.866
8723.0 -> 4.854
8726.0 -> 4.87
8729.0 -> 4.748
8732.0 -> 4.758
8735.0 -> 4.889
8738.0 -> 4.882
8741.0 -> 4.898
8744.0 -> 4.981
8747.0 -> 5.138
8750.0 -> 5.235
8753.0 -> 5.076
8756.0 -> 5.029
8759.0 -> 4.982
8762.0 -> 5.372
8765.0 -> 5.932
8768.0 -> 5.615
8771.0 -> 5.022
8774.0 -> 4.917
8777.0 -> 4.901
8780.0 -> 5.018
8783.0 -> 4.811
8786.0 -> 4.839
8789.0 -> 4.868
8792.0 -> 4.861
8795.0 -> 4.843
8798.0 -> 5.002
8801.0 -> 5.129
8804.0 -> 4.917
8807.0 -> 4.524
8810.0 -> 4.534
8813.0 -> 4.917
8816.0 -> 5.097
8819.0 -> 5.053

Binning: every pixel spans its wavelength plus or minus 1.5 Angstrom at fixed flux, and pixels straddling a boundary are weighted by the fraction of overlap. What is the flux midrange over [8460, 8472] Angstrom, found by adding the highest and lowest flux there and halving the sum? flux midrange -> 4.64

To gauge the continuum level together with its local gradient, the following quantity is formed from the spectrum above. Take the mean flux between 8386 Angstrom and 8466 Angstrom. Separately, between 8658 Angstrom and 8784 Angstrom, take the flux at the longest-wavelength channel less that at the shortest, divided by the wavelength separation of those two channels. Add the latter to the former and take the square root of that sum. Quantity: 2.17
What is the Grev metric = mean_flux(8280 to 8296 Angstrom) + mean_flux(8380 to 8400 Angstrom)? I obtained 9.63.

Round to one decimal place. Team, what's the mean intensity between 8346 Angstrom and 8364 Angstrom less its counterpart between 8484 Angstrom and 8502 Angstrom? 0.3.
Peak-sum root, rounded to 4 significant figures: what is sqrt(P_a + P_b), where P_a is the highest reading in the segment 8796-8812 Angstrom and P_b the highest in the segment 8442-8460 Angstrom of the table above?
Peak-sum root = 3.157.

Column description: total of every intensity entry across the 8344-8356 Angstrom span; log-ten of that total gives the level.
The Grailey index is 1.27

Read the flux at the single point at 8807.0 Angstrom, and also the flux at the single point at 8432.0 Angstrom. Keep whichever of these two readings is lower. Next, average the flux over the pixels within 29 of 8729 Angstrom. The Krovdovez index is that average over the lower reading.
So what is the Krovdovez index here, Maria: 1.08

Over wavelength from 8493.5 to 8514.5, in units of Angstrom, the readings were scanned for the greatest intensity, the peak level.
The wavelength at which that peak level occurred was 8513.0 Angstrom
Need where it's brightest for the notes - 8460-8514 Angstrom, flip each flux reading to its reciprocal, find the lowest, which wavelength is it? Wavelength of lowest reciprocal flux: 8486.0 Angstrom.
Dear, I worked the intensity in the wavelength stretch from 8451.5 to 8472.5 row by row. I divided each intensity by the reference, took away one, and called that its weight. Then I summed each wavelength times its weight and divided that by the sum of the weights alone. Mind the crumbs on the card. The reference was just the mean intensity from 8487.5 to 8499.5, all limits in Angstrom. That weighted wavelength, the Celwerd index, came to 8460.5 Angstrom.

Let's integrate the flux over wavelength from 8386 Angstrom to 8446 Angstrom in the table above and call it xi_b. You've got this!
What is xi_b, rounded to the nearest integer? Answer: 283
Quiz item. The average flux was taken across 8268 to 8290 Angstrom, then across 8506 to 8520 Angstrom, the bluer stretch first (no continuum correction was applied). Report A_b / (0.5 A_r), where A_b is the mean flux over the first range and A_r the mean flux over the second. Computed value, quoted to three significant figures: 2.24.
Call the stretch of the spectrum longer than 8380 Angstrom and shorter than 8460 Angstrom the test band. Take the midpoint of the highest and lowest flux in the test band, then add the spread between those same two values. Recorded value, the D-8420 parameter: 5.18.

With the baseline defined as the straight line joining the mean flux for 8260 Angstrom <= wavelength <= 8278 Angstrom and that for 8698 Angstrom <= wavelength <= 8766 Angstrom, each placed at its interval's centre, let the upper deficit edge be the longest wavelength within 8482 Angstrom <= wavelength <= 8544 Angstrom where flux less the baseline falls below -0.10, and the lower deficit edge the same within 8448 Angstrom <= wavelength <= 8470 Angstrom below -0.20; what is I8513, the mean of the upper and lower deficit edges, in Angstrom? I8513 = 8505.5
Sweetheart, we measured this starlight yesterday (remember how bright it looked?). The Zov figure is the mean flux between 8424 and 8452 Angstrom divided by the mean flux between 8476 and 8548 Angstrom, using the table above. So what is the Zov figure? 1.07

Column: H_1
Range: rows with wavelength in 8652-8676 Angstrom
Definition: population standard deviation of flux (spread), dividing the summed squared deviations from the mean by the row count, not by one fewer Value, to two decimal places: 0.51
